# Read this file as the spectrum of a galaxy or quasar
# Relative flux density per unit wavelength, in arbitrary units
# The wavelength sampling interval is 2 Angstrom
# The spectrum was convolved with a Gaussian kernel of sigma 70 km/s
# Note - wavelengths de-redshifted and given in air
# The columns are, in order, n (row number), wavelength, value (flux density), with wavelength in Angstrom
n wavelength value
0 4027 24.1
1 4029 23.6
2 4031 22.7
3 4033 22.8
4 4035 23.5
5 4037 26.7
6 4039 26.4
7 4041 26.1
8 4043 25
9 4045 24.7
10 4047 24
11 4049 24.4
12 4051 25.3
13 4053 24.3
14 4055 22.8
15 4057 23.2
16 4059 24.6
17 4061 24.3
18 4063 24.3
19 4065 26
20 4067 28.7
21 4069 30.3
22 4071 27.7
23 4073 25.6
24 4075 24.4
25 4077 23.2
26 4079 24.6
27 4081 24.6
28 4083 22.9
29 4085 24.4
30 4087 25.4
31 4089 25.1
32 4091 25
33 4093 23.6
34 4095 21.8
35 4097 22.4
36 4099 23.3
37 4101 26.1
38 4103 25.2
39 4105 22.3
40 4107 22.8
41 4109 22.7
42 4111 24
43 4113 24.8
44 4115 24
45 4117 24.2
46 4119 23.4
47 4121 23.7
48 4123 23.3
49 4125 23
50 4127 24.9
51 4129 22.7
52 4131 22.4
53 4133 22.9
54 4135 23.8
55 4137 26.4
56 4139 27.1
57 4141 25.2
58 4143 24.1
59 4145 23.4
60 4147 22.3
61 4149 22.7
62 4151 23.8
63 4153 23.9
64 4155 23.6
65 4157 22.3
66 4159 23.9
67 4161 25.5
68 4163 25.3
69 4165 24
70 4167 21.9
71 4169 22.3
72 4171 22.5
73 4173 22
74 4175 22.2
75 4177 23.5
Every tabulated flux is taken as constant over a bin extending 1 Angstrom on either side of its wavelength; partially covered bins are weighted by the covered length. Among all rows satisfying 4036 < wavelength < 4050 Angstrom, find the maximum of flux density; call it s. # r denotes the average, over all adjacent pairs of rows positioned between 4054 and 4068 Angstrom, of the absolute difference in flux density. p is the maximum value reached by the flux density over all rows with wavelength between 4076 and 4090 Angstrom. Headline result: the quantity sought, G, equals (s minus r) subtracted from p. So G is -0.2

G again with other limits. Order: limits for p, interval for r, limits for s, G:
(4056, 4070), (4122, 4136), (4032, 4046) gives 4.6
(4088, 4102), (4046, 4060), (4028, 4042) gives 0.3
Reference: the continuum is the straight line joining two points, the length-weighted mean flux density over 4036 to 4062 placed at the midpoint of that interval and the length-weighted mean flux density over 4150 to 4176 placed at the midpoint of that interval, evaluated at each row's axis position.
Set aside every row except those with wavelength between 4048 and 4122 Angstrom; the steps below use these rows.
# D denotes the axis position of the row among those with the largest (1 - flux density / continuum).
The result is 4095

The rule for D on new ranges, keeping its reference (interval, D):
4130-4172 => 4167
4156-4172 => 4167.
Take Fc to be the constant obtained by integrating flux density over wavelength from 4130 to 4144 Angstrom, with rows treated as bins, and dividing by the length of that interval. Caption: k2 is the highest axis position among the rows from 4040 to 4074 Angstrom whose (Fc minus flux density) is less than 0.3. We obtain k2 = 4073 Angstrom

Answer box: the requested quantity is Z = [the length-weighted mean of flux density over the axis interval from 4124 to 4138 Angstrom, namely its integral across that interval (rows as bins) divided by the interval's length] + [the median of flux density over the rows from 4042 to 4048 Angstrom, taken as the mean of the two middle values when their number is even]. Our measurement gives 48.4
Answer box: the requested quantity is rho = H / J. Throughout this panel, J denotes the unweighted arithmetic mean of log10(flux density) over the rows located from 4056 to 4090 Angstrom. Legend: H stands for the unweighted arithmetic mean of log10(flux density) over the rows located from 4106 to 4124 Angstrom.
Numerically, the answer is 0.98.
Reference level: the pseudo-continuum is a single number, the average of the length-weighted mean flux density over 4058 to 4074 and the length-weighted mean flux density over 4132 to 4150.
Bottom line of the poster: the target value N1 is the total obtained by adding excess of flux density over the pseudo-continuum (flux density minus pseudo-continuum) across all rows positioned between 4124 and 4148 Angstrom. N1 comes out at -16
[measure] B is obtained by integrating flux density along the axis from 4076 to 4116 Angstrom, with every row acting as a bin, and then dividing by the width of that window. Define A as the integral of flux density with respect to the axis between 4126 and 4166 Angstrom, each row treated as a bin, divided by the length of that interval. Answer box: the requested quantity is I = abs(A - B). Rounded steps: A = 24.0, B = 23.9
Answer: 0.1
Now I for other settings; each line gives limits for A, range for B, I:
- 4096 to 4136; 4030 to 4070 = 1.4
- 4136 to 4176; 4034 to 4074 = 1.7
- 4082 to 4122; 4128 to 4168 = 0.0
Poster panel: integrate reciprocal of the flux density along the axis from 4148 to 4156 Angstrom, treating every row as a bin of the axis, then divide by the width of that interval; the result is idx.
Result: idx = 0.0426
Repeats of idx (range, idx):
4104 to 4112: 0.0436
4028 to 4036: 0.0432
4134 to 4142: 0.0391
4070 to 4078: 0.0398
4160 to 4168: 0.0415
